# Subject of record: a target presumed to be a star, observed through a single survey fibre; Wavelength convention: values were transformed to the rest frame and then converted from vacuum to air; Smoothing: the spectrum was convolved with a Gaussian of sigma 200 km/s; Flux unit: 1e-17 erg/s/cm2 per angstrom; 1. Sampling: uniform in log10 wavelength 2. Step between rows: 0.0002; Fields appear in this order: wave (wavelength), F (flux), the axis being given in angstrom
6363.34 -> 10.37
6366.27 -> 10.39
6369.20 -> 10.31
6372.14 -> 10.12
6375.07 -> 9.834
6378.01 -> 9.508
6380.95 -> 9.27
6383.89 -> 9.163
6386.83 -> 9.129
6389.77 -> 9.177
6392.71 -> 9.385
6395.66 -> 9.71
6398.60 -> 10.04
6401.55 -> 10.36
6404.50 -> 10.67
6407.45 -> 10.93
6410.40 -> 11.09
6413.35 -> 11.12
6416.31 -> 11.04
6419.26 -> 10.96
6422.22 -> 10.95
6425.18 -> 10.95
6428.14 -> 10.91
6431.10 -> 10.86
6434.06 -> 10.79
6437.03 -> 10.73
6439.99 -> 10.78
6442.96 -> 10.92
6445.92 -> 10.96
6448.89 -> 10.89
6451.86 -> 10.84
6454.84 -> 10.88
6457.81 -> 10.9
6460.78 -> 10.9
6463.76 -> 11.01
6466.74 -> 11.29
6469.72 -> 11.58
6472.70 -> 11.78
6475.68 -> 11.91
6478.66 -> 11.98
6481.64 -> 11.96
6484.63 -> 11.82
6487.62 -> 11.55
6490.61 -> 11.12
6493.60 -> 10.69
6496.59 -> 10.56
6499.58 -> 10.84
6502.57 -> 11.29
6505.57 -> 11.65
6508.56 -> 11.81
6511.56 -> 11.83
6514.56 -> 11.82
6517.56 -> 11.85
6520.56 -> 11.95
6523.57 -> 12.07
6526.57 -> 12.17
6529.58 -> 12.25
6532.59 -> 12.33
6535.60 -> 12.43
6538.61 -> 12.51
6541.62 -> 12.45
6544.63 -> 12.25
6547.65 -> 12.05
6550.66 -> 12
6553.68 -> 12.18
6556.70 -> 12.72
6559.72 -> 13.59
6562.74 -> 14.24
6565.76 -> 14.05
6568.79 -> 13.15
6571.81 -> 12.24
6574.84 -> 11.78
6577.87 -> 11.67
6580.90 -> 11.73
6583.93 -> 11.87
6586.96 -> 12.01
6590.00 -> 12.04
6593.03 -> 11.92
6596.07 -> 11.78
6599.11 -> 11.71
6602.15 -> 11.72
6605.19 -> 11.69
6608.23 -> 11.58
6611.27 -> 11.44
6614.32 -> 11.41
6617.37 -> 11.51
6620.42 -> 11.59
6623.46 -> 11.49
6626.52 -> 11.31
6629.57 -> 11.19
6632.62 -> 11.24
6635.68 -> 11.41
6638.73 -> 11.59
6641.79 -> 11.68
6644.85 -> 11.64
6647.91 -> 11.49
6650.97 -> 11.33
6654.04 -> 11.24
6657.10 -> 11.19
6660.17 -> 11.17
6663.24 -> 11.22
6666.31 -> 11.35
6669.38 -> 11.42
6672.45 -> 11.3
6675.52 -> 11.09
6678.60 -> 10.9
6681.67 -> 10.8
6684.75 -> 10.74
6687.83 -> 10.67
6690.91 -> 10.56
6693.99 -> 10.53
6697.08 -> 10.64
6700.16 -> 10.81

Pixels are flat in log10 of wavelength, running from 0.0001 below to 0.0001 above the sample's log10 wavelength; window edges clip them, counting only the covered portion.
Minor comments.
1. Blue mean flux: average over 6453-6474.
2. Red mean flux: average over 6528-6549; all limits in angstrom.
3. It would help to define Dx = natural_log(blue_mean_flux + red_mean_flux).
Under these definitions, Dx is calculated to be 3.16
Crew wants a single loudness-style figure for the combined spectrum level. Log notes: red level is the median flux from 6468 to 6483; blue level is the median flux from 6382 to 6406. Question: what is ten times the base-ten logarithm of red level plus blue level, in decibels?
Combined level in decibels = 13.3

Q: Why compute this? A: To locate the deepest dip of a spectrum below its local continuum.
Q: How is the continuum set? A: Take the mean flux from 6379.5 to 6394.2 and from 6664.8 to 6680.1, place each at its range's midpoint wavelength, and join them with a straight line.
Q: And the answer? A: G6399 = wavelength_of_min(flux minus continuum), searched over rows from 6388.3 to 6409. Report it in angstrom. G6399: 6389.77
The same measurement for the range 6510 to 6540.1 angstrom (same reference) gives 6514.56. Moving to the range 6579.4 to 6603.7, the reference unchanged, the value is 6602.15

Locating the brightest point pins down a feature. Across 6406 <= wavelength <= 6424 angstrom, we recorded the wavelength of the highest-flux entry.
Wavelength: 6413.35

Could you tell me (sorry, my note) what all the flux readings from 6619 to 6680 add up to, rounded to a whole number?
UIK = 227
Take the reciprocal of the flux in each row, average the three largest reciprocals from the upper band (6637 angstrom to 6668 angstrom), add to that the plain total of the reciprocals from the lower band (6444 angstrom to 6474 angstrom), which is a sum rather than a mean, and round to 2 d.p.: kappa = 0.99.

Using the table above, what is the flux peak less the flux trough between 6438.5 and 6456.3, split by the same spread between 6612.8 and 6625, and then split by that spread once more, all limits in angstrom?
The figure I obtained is 6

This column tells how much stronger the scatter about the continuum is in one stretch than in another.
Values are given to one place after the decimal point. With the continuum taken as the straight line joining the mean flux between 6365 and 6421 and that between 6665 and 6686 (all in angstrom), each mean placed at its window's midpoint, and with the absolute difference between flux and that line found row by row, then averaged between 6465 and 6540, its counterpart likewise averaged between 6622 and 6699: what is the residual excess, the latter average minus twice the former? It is -2.1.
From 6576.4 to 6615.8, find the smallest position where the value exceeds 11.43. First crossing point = 6577.87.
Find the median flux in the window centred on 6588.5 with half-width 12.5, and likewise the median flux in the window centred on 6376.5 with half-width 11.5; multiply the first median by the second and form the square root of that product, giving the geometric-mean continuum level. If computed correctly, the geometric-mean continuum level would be 10.69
